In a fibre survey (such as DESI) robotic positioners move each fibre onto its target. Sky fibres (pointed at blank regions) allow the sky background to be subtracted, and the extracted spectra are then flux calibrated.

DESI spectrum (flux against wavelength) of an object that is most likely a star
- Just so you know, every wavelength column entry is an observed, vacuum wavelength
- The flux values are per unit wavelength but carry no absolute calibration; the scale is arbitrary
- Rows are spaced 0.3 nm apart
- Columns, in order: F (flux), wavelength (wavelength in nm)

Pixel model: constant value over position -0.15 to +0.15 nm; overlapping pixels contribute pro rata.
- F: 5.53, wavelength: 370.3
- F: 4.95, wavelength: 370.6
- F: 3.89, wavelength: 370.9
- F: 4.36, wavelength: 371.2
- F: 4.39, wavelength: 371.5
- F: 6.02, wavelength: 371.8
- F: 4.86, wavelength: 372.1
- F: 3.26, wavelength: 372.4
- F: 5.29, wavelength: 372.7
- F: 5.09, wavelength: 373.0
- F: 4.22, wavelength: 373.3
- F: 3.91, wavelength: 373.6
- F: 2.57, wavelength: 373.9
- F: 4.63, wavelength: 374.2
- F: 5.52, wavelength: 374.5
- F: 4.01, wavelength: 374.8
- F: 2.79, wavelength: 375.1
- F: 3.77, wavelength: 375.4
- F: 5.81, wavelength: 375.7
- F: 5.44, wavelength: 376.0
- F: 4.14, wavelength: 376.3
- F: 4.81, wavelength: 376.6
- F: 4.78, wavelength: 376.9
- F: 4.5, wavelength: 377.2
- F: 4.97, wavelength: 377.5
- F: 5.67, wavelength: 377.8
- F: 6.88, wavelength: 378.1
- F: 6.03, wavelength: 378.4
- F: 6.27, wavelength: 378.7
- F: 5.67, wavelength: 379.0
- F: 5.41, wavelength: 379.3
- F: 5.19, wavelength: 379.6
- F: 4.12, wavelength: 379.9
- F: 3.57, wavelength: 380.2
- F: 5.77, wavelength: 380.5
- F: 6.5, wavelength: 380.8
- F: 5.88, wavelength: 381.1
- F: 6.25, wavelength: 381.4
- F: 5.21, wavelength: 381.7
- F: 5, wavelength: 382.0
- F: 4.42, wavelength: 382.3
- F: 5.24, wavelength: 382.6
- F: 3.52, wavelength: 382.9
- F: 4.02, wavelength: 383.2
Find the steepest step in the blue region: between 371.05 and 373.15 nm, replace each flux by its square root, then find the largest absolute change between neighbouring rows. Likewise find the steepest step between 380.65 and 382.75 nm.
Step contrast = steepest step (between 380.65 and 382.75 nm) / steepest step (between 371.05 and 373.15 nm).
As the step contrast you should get 0.4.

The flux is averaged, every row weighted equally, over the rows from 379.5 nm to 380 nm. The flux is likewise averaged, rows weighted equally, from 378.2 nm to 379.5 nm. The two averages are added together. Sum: 10.5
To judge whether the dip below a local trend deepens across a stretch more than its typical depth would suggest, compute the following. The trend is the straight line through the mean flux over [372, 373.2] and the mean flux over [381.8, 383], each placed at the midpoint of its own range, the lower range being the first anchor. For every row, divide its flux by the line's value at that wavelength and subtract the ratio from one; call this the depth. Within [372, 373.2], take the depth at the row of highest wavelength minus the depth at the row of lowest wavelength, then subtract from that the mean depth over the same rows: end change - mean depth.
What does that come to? -0.05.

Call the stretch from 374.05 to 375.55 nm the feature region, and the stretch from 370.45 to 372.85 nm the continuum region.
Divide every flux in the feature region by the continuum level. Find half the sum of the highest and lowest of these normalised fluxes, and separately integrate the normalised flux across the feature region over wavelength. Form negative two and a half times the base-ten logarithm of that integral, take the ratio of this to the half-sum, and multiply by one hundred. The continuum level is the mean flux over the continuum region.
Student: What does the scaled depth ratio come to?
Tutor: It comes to -36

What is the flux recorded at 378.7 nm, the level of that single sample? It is 6.27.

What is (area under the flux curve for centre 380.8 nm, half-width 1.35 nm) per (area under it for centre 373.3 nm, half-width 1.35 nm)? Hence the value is 1.21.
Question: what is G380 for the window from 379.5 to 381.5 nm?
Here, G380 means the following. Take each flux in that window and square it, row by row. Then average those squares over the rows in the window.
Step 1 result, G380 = 29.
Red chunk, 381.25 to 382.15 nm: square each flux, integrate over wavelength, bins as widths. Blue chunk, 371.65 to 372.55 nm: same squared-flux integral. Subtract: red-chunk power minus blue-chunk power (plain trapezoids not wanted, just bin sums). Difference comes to 6.2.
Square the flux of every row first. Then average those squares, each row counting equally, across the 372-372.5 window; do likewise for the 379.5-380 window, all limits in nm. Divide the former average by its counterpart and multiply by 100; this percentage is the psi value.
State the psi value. 78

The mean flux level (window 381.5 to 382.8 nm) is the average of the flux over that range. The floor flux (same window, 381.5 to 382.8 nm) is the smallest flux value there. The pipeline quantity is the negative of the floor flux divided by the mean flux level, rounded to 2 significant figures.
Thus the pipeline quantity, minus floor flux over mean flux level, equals -0.89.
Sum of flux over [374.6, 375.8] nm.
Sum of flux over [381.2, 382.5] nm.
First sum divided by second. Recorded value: 0.78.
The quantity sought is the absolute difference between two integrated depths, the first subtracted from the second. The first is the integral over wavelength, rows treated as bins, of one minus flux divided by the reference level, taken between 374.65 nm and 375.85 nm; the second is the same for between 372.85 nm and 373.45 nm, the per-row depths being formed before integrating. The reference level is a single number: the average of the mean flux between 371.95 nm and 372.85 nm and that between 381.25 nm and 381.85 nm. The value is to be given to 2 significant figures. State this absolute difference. 0.18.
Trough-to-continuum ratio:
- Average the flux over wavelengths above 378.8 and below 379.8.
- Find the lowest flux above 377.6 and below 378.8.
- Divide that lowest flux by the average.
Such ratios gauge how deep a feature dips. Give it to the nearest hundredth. 1.05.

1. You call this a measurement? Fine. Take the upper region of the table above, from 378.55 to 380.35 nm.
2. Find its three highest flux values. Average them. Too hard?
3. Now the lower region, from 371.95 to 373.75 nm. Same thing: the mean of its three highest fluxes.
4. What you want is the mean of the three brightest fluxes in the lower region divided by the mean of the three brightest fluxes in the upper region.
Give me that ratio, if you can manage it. 0.88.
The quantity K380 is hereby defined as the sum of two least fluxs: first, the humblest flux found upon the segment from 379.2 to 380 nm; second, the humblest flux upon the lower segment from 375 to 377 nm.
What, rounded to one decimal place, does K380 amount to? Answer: 6.9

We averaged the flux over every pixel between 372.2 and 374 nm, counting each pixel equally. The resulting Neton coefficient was 4.1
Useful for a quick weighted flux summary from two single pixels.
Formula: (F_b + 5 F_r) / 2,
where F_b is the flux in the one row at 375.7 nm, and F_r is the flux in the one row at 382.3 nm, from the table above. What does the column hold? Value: 14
